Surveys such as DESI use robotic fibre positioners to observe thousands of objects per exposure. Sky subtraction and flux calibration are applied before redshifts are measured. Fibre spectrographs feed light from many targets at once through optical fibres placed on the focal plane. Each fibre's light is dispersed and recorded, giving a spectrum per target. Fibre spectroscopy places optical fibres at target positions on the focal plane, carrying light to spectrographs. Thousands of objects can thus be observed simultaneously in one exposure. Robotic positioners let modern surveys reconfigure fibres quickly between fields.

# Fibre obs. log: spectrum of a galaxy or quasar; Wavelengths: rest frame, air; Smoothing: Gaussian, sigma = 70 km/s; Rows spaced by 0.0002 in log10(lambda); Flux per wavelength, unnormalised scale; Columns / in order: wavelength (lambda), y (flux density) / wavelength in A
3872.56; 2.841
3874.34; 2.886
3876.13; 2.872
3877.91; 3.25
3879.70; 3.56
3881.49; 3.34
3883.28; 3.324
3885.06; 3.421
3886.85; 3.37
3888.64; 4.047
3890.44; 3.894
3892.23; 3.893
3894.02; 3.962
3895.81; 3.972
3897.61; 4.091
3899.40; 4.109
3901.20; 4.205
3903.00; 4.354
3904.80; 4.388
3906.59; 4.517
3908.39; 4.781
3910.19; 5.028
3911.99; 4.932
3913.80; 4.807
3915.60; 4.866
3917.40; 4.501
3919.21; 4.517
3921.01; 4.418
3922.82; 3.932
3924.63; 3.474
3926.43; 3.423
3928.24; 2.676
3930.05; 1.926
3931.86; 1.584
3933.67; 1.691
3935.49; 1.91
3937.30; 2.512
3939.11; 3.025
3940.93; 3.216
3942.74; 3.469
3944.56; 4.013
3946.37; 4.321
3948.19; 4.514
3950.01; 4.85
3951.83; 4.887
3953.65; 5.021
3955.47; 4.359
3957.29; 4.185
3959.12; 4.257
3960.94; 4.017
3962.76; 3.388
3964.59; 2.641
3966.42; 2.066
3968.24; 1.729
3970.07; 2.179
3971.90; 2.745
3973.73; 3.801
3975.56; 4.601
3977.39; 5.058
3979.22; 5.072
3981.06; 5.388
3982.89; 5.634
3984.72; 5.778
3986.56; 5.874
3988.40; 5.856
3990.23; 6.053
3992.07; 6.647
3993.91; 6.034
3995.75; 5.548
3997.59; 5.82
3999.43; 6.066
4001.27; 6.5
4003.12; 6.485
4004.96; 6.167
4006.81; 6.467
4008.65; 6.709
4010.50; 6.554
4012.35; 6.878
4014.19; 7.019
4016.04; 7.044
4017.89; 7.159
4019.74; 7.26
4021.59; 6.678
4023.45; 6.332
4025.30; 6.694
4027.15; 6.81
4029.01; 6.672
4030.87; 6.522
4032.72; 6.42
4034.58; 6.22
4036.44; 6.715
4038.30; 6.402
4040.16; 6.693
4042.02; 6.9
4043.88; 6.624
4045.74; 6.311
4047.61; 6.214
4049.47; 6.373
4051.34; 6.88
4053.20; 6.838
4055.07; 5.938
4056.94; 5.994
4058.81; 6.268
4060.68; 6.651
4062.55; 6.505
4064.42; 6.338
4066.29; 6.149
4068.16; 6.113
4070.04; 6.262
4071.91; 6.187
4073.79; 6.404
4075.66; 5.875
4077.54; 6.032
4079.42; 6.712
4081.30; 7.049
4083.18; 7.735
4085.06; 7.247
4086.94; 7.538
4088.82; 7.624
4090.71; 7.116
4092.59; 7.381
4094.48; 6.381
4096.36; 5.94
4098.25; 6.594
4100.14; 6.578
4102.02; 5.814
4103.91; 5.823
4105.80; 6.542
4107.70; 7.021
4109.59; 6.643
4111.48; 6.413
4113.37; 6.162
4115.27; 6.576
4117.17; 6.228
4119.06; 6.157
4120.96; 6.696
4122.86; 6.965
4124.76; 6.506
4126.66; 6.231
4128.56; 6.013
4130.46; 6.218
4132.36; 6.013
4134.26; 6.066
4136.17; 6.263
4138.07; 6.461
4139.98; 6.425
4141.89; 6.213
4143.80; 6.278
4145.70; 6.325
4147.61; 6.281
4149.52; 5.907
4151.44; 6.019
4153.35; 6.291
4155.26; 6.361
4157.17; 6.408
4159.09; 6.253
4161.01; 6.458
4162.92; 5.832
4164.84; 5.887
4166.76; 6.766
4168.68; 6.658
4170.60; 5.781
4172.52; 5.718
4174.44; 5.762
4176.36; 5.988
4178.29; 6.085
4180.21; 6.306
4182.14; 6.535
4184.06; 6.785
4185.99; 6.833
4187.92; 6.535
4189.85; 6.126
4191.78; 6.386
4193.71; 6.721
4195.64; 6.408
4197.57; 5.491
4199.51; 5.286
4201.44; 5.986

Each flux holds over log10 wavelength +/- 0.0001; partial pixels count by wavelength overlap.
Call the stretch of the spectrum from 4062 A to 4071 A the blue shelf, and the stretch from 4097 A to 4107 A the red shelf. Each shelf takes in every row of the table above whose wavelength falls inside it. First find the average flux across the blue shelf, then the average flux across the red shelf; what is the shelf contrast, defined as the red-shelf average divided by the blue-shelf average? 1.00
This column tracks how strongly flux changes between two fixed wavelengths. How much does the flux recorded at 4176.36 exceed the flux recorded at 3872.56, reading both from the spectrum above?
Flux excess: 3.1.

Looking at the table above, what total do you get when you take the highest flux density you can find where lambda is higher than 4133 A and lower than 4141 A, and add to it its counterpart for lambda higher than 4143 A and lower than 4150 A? 13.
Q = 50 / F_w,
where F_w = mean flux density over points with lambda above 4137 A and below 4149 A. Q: 7.9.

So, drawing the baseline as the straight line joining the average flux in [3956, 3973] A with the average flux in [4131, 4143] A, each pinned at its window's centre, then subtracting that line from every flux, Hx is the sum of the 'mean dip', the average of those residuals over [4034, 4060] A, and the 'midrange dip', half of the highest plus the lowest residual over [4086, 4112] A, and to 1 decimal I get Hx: 3.1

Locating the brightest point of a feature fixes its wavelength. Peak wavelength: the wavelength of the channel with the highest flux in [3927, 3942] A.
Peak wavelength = 3940.93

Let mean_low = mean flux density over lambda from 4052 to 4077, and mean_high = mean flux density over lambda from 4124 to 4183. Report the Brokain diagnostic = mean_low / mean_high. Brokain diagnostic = 1.01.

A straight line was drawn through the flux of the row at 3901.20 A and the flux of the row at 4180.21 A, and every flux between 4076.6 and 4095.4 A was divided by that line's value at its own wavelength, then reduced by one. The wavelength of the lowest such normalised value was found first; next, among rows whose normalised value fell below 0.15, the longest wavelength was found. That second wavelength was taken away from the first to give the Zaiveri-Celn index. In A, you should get -16.9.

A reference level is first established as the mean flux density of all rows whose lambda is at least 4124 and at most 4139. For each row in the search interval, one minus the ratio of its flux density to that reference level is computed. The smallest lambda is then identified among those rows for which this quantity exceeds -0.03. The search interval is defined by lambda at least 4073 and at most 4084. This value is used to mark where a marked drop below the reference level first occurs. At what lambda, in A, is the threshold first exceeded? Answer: 4073.79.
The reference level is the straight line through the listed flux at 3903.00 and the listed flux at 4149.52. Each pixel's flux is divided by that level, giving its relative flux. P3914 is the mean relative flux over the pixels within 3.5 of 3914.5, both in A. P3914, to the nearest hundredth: 1.08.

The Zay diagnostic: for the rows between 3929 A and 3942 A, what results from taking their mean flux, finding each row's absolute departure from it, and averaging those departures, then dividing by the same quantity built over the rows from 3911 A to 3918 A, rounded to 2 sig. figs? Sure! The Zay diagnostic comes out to 4.1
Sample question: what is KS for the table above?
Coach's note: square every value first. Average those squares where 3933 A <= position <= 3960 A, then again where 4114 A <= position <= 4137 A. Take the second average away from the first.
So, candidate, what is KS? -25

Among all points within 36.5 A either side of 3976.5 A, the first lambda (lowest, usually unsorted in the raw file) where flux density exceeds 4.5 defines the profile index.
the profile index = 3948.19 A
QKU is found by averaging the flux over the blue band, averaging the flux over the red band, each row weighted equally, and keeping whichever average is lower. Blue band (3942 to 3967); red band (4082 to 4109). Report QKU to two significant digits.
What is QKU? 4.0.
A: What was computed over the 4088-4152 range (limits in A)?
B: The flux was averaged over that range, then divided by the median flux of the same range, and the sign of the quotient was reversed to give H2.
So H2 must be -1.02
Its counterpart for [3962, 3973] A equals -1.02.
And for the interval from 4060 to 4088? -1.03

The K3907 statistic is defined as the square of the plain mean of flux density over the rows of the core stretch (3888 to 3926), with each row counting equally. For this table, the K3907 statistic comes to 19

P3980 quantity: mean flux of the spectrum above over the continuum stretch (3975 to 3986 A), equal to 5.3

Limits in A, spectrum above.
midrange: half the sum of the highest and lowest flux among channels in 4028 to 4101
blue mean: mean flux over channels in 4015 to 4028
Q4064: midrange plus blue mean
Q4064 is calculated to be 13.7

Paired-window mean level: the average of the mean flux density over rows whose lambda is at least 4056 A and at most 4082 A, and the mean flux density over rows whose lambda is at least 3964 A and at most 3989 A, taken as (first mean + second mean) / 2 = 5.2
